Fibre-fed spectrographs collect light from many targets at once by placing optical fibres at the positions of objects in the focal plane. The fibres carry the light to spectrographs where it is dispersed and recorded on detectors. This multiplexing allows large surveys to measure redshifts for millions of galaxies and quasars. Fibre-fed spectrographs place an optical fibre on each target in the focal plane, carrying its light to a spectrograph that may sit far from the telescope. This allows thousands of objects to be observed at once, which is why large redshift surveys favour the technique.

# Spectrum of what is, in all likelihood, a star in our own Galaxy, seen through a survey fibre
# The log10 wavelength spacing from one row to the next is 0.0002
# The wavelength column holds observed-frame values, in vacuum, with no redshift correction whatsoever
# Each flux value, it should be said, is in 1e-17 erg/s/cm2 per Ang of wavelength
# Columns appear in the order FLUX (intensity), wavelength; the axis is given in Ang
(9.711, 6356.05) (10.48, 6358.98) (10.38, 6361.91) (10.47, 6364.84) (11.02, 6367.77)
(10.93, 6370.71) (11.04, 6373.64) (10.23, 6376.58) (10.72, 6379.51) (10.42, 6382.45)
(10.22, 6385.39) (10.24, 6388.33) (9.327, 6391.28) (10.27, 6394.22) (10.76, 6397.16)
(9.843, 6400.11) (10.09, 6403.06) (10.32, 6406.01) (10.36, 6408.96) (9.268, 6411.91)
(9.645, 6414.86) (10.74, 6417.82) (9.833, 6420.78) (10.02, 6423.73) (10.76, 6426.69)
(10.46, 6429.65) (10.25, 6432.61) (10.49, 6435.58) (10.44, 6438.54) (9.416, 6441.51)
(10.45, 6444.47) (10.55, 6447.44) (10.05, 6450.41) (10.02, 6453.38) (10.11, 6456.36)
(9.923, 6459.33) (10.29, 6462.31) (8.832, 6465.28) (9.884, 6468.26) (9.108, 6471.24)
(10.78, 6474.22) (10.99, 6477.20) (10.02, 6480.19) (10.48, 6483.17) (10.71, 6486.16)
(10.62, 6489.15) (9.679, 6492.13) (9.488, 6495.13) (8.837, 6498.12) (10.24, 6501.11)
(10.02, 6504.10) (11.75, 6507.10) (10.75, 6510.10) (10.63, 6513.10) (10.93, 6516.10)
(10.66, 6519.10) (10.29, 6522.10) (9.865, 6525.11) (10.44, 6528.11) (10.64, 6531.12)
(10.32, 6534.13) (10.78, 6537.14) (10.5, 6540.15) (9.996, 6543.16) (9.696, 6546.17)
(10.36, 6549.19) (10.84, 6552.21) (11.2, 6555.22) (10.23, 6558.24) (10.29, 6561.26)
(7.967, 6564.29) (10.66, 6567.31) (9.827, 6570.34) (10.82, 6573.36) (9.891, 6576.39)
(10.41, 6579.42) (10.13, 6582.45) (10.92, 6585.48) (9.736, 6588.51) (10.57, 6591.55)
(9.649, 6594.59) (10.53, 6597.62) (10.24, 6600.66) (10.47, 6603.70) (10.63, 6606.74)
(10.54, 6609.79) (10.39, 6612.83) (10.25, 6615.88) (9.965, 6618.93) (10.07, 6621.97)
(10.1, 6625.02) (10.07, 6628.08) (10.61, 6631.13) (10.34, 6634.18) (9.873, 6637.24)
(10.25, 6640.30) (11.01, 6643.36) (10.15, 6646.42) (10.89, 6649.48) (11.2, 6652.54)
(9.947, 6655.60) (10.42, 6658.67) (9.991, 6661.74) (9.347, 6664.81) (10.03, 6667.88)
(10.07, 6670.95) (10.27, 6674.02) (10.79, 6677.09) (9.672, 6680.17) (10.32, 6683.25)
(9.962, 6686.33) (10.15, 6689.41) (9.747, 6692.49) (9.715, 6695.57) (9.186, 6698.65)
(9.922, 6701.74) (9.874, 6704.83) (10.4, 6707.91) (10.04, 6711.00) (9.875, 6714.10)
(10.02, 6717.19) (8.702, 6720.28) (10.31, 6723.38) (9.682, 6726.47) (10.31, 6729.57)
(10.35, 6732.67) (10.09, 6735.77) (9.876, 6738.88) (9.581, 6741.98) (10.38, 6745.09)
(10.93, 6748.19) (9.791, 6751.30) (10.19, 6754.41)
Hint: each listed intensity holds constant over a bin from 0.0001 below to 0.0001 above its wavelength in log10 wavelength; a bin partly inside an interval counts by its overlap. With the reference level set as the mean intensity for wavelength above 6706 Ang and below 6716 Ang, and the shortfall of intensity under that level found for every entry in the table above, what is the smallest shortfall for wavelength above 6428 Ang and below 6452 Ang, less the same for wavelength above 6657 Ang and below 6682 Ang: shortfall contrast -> 0.2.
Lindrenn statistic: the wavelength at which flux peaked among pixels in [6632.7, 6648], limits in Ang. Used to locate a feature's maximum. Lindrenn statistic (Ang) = 6643.36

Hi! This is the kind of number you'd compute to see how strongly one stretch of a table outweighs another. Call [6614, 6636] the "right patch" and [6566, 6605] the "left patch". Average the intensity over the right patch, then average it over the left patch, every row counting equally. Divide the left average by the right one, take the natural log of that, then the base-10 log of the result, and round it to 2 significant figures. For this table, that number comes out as -2.0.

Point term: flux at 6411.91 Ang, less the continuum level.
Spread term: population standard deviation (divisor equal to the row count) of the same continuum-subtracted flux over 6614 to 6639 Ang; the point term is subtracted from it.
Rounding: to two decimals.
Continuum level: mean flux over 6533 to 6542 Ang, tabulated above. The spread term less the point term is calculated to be 1.48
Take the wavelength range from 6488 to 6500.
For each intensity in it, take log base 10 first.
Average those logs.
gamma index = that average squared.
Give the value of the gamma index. 0.97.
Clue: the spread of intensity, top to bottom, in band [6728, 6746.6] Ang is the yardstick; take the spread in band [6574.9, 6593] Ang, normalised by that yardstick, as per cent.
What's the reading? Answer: 148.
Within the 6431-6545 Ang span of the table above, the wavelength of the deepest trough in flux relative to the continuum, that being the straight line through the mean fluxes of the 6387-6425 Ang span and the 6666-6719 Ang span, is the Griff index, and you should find 6465.28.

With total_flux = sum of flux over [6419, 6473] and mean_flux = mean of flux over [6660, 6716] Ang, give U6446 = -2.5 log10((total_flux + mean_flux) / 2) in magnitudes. -4.95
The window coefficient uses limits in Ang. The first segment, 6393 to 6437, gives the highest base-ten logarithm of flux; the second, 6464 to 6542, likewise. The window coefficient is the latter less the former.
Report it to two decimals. 0.04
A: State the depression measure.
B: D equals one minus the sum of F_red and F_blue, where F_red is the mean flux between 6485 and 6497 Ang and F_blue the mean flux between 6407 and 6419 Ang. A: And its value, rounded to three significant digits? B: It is -19.1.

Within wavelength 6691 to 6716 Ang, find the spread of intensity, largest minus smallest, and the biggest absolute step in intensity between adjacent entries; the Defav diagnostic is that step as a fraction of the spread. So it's 0.61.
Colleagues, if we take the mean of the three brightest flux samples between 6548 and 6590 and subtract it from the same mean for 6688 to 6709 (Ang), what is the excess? -0.8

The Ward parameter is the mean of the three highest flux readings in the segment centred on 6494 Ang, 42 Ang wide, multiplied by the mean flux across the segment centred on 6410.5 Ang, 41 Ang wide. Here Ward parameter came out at 113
